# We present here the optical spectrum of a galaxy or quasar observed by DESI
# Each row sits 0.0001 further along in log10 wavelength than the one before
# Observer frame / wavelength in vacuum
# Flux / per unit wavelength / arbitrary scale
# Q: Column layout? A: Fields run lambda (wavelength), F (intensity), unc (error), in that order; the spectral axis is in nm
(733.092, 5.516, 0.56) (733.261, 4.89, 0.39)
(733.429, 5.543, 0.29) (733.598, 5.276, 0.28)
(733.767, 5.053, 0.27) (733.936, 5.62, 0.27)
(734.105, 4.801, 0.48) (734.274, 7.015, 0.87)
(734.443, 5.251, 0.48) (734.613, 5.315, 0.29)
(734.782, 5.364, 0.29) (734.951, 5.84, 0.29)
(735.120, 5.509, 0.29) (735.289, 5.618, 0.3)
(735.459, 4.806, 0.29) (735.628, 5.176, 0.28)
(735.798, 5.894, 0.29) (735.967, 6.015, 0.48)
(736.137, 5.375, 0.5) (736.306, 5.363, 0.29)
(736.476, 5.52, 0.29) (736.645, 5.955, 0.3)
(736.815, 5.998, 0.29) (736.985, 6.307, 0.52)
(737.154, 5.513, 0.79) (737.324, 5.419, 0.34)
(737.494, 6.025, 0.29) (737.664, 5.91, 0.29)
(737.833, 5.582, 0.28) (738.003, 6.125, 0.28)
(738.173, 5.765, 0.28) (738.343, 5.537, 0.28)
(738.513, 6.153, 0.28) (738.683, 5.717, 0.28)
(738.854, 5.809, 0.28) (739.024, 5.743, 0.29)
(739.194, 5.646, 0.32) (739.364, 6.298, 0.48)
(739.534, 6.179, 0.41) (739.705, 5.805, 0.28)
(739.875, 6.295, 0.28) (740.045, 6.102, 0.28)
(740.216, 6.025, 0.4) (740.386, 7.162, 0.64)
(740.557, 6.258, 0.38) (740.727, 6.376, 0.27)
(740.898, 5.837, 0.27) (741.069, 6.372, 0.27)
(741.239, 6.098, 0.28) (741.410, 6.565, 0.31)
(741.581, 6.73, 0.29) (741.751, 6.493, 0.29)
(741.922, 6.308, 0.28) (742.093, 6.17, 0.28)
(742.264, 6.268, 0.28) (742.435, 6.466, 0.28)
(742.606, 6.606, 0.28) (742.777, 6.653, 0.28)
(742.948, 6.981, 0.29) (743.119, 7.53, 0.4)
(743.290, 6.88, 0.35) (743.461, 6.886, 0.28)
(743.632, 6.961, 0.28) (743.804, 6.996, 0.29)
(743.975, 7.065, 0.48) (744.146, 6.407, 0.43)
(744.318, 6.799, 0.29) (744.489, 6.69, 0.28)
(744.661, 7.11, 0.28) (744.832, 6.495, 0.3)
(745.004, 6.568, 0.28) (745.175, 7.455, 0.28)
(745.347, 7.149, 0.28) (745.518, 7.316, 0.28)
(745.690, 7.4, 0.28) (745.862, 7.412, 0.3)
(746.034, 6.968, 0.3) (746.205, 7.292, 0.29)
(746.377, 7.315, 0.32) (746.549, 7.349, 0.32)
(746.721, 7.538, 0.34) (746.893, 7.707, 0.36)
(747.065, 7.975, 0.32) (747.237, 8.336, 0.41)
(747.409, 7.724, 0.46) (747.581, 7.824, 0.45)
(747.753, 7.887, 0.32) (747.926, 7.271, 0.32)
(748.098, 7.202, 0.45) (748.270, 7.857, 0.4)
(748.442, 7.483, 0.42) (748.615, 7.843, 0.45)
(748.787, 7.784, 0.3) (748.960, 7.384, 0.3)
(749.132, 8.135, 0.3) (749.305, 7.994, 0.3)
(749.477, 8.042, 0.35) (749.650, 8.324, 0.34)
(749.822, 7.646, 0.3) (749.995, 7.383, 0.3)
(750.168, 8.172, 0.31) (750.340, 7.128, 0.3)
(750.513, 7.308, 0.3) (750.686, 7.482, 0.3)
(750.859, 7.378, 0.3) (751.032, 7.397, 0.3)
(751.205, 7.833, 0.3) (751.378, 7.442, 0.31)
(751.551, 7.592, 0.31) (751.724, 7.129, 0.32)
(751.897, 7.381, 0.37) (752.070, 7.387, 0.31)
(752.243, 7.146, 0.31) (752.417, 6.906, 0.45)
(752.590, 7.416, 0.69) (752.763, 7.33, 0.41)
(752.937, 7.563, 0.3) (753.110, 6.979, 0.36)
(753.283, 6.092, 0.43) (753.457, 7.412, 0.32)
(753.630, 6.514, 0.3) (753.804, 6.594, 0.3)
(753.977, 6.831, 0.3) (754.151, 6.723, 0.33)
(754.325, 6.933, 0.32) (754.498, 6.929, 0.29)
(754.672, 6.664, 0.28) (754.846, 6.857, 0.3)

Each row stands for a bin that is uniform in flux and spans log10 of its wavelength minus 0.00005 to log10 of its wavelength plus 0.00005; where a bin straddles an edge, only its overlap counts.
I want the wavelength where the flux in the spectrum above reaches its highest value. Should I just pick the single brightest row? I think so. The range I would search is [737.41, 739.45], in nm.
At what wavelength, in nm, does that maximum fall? 739.364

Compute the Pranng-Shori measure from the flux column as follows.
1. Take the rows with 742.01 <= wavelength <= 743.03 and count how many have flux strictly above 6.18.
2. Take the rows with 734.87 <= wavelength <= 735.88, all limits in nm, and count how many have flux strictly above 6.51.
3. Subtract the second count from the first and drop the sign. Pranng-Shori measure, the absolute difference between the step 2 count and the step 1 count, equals 5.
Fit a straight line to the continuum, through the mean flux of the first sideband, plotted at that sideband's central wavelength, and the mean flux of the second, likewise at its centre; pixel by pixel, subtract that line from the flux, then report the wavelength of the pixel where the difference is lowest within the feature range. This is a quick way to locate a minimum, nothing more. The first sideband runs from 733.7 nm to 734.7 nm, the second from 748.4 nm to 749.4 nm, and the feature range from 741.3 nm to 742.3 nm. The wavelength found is 742.093 nm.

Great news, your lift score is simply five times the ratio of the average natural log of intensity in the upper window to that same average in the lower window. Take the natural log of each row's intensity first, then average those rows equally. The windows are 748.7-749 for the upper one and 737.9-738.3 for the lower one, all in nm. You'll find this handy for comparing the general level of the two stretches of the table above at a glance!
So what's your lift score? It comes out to 5.7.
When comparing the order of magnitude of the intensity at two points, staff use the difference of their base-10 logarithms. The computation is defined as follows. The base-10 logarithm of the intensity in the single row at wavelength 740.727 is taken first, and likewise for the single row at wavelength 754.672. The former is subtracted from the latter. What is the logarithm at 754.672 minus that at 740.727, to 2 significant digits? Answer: 0.019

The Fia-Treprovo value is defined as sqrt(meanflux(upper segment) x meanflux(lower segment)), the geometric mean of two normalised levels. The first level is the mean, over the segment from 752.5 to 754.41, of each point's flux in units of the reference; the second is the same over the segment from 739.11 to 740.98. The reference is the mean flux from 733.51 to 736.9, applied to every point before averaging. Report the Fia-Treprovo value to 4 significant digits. 1.183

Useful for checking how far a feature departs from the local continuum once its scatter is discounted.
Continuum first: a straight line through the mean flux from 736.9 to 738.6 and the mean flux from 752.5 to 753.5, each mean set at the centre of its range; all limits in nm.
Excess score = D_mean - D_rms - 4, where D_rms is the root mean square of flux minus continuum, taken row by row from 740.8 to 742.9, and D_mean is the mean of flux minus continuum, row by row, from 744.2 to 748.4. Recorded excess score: -3.50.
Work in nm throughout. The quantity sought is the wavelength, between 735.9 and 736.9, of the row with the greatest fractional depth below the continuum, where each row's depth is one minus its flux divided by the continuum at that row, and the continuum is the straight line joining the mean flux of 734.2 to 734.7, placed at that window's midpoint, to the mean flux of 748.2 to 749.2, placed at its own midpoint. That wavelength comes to 736.306 nm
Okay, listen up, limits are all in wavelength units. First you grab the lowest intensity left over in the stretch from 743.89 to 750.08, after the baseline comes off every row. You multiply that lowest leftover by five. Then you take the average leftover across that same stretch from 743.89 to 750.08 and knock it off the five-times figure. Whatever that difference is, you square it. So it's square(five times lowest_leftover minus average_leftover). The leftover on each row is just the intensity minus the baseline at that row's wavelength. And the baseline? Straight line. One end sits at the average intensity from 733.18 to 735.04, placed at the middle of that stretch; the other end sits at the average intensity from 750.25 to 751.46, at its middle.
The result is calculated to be 2.6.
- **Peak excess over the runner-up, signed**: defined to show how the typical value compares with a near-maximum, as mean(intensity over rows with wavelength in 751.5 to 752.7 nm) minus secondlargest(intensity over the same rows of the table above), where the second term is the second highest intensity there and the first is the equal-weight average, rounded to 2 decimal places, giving -0.14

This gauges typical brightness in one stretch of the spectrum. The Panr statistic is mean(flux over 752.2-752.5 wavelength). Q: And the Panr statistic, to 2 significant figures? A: 7.0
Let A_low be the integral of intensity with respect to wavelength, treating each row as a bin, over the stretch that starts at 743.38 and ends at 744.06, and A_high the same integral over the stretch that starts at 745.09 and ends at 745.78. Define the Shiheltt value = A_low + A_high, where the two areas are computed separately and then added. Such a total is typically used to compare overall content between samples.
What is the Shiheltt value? 9.8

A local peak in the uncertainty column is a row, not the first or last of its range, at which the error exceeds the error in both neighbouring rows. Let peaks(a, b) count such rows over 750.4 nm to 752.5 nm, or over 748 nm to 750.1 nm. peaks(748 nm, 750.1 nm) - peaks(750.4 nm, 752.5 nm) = 1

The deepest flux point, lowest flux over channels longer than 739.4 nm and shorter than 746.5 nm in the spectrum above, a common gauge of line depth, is 5.805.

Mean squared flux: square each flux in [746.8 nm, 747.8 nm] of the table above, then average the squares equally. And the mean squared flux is 62.6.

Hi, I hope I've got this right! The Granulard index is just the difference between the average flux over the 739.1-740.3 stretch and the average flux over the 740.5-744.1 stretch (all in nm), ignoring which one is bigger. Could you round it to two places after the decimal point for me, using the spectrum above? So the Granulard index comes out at 0.55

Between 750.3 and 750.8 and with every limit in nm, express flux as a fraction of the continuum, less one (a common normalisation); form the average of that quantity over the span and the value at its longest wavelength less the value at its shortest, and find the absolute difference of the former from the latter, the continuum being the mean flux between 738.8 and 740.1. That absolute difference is 0.16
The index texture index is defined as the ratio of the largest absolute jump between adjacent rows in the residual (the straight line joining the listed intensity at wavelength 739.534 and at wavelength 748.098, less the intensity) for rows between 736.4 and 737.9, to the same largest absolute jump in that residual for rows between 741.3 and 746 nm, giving 0.94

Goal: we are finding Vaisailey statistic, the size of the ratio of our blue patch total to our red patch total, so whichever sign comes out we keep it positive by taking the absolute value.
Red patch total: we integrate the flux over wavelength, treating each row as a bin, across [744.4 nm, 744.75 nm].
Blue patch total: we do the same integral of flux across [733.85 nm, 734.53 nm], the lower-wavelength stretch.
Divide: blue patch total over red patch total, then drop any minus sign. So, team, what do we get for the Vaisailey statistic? 1.6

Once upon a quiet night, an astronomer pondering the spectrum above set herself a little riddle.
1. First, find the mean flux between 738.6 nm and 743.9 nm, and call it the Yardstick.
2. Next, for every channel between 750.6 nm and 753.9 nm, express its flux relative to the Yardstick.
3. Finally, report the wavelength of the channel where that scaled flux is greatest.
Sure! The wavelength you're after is 751.205 nm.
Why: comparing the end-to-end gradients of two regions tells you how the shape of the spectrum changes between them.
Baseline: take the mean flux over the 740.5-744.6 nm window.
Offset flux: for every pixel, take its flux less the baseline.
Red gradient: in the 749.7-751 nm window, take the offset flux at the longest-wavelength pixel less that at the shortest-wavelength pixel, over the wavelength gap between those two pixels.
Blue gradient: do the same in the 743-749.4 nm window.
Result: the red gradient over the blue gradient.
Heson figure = -3.4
